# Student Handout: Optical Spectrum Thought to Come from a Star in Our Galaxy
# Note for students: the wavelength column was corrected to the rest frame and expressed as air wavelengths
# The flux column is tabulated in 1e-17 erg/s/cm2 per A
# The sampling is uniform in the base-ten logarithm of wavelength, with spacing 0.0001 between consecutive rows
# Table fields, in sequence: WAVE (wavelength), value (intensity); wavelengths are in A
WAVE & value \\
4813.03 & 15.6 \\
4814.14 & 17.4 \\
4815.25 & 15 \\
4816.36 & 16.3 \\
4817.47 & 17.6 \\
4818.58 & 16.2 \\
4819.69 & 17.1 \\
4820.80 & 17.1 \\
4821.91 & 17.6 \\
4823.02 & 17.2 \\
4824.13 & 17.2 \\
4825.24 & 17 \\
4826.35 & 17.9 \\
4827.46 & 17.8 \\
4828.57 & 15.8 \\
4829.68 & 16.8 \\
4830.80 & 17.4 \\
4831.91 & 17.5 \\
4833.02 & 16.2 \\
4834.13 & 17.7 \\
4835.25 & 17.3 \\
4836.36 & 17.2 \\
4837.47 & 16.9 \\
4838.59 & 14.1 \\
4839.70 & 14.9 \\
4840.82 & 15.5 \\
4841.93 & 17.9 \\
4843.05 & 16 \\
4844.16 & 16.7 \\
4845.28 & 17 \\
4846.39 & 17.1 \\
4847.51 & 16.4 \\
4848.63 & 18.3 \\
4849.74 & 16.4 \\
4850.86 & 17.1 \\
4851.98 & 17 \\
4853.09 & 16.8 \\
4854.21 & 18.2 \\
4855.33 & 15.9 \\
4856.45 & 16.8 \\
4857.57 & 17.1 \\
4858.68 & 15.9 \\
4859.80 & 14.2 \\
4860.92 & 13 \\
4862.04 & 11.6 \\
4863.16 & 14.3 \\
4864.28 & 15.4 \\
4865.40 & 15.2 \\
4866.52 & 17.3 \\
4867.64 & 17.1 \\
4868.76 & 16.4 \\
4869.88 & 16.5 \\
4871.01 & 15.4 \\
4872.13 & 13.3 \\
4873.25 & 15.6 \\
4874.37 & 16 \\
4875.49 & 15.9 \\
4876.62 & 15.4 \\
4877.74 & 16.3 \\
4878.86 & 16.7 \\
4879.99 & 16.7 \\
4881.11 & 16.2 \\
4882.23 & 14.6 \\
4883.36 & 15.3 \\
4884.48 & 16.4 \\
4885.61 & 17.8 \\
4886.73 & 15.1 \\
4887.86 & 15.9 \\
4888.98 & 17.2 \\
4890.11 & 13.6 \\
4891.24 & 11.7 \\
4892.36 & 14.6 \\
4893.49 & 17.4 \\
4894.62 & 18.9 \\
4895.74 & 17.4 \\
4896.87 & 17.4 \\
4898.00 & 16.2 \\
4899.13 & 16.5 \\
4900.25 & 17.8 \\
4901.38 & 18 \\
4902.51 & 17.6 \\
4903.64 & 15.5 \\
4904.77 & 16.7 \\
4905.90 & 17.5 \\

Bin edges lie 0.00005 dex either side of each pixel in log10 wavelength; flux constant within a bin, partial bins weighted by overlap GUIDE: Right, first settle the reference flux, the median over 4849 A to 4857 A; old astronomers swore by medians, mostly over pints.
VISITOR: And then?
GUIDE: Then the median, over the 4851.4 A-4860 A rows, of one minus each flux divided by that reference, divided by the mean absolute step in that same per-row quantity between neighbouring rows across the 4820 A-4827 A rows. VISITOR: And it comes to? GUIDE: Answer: 0.0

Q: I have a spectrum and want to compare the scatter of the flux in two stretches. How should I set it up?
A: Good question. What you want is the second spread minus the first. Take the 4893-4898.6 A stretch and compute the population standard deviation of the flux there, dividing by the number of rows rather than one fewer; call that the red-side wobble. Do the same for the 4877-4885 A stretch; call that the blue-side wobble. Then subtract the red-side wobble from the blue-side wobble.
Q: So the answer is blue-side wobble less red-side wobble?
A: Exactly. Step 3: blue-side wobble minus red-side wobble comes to -0.1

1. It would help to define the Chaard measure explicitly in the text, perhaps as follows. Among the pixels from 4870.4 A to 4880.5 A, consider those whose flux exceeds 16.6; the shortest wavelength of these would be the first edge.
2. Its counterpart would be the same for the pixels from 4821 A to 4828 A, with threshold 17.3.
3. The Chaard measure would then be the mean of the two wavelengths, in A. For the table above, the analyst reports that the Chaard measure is 4850.4 A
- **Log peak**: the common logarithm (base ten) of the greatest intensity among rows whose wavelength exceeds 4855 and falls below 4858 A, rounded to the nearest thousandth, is 1.233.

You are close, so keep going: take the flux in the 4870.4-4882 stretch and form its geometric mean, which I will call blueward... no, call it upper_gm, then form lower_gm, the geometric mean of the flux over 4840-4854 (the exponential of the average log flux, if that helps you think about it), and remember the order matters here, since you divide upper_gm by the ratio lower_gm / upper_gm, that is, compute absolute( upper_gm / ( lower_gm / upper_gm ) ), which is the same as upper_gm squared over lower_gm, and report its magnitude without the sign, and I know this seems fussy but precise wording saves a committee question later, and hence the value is 14.7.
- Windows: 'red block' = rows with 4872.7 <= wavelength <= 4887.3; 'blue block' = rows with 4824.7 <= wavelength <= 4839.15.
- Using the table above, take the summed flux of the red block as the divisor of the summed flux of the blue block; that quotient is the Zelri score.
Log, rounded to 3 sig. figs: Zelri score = 1.06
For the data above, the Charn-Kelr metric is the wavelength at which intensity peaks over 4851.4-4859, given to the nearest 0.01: 4854.21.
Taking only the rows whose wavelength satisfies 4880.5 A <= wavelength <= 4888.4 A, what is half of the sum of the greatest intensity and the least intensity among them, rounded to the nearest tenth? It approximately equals 16.2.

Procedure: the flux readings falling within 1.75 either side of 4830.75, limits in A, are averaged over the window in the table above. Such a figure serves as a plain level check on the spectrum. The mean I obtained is 17.2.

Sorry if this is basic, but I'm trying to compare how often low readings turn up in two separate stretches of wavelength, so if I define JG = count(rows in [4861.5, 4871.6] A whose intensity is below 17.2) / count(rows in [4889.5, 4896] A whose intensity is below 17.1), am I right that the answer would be 2.67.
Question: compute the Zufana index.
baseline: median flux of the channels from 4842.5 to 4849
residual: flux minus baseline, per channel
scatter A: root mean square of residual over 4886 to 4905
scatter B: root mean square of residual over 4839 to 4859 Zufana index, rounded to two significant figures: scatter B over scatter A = 0.48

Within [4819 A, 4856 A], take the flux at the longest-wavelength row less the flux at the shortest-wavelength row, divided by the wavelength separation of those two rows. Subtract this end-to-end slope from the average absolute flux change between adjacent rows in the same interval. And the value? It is 0.91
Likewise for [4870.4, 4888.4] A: 1.00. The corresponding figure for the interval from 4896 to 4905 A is 1.05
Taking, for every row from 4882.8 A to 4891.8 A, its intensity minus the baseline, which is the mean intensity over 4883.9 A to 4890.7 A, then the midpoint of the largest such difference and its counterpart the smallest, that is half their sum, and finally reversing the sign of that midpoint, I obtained 1.2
